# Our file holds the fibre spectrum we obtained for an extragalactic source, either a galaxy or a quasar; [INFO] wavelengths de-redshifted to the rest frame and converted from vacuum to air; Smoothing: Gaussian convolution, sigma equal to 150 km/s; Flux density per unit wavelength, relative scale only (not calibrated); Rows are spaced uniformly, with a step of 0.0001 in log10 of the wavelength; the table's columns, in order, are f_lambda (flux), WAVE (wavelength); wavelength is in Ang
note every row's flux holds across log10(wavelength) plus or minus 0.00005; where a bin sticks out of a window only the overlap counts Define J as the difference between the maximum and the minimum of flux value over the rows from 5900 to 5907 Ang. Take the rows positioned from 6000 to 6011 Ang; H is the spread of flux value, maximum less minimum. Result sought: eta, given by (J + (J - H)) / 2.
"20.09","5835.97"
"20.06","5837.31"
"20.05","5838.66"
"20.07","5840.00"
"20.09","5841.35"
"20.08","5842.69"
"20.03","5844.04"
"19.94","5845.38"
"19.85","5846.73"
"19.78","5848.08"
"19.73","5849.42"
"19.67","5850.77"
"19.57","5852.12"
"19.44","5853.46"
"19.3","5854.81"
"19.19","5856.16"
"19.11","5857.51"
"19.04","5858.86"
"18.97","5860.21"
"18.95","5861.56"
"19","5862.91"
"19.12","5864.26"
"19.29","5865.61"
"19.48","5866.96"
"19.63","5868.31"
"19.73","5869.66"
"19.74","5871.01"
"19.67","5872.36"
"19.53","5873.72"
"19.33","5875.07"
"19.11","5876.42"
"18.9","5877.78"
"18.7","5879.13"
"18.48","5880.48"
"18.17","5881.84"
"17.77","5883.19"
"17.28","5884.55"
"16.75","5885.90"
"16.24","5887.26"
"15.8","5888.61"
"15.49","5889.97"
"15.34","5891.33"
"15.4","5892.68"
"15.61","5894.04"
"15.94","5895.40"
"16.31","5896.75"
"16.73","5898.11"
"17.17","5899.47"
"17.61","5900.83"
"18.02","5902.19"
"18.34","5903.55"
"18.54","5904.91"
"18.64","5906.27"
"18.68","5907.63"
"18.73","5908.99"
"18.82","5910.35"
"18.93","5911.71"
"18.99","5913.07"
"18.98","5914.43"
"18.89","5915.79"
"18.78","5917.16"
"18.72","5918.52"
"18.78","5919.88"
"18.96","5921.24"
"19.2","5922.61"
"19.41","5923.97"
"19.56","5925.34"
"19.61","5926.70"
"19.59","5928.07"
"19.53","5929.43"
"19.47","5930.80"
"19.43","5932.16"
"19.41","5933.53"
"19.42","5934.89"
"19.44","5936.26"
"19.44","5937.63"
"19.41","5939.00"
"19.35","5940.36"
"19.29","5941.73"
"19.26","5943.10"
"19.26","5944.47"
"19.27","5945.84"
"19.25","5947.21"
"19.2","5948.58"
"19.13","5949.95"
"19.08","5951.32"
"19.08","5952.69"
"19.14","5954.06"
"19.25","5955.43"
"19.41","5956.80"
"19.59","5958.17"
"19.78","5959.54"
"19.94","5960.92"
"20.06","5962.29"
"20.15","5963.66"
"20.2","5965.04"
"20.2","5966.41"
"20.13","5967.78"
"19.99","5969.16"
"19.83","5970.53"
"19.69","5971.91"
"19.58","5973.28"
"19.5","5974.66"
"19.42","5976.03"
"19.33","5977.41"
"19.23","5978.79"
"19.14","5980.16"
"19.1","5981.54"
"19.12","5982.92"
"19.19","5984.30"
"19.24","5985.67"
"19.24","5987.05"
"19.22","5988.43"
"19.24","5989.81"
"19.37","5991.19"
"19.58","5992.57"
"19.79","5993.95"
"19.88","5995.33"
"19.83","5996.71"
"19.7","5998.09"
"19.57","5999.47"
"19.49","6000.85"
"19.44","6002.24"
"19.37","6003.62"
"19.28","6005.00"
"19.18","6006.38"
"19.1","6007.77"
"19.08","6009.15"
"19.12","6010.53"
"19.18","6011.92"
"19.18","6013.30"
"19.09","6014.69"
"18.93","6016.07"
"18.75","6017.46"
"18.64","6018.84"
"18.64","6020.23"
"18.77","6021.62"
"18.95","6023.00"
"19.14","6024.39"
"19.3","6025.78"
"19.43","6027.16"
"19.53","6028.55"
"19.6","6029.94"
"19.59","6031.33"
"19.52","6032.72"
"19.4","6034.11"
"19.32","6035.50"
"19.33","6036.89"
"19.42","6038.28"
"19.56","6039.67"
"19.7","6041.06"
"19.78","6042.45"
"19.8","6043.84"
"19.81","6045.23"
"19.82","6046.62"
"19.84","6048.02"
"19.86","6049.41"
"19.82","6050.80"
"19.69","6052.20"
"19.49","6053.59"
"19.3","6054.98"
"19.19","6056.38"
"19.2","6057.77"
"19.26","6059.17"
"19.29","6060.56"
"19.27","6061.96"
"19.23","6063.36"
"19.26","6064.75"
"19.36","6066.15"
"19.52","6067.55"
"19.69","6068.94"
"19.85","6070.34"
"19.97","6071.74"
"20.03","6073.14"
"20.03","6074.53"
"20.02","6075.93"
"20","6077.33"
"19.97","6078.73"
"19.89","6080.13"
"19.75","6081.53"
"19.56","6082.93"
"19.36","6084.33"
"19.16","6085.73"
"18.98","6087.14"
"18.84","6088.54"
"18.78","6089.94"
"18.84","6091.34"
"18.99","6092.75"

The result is 0.8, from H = 0.41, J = 1.0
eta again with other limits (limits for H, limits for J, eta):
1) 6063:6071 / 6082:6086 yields 0.1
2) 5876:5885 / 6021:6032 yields -0.1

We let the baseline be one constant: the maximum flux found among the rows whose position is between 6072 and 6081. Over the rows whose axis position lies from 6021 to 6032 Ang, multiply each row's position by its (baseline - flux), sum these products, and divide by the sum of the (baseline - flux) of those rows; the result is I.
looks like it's 6025.3 Ang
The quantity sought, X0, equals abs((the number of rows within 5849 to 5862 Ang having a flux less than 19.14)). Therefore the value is 4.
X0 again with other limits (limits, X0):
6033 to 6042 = 0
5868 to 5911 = 26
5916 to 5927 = 4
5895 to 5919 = 18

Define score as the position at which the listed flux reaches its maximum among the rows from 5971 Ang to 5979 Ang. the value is 5971.91 Ang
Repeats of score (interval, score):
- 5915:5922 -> 5921.24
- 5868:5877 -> 5871.01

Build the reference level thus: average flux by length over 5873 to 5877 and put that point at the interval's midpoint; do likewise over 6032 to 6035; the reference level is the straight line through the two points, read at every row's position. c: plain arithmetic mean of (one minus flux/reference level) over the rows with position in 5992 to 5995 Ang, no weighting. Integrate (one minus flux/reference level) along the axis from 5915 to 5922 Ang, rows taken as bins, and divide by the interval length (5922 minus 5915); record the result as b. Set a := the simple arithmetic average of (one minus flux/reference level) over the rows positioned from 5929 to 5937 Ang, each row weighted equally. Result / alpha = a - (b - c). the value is -0.05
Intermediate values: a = 0.00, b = 0.027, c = -0.01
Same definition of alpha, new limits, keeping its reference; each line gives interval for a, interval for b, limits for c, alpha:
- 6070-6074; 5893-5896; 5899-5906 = -0.14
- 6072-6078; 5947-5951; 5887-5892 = 0.15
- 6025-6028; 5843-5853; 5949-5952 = 0.04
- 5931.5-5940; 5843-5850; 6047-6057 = 0.02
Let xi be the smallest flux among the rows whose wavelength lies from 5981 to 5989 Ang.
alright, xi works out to 19.1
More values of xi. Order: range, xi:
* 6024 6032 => 19.14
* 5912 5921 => 18.72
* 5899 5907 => 17.17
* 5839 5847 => 19.85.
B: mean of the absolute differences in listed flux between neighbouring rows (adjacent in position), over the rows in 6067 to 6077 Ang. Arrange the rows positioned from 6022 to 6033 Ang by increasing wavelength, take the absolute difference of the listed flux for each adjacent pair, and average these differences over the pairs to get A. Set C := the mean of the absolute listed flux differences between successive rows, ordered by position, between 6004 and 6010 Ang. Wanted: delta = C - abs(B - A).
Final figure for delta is 0.049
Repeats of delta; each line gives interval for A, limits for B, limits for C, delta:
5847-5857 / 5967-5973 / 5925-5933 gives -0.002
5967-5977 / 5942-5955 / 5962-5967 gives -0.039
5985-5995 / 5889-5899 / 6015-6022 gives -0.053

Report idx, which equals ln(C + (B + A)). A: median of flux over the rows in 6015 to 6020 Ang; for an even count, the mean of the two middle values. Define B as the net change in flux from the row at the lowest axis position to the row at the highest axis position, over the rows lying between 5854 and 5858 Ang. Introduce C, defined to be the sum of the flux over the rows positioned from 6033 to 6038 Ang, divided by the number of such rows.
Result 3.635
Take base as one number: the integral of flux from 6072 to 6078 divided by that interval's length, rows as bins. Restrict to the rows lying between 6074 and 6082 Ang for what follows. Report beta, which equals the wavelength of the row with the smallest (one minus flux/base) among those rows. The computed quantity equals 6074.53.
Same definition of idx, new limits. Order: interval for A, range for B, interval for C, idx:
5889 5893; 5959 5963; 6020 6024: 3.540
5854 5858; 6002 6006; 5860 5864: 3.638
